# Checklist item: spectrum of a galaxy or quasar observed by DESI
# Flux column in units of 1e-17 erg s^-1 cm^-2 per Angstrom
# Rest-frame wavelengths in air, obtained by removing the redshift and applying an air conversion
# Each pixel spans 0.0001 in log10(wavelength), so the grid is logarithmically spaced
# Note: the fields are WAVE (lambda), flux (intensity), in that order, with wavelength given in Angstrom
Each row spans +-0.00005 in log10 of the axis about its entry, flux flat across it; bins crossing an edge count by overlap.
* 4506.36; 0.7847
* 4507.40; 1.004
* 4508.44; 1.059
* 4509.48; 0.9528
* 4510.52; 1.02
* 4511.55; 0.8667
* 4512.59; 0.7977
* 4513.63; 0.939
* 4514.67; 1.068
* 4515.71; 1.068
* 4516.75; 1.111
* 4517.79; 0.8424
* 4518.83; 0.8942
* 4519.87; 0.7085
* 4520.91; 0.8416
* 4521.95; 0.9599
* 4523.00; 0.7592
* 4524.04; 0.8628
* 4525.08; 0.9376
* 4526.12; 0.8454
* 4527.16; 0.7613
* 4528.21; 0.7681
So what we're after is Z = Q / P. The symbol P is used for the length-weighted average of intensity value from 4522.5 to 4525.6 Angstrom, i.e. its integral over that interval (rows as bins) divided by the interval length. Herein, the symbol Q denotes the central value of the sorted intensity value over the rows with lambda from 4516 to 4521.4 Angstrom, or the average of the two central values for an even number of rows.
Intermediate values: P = 0.86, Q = 0.84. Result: 0.99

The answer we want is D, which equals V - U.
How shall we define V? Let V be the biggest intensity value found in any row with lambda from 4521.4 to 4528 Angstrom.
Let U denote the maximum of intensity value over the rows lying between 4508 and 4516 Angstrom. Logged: -0.11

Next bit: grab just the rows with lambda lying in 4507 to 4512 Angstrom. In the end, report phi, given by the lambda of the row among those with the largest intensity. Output 4508.44 Angstrom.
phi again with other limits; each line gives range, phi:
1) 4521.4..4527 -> 4521.95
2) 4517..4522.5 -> 4521.95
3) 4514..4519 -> 4516.75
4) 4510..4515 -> 4514.67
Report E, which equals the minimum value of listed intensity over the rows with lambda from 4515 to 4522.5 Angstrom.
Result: 0.7085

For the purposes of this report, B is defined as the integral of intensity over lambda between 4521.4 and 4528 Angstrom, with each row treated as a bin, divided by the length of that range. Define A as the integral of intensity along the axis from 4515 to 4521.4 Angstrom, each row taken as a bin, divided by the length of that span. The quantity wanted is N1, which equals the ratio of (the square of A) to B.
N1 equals 0.99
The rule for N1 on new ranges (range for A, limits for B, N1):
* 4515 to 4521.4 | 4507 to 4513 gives 0.88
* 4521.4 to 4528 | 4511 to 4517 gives 0.74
